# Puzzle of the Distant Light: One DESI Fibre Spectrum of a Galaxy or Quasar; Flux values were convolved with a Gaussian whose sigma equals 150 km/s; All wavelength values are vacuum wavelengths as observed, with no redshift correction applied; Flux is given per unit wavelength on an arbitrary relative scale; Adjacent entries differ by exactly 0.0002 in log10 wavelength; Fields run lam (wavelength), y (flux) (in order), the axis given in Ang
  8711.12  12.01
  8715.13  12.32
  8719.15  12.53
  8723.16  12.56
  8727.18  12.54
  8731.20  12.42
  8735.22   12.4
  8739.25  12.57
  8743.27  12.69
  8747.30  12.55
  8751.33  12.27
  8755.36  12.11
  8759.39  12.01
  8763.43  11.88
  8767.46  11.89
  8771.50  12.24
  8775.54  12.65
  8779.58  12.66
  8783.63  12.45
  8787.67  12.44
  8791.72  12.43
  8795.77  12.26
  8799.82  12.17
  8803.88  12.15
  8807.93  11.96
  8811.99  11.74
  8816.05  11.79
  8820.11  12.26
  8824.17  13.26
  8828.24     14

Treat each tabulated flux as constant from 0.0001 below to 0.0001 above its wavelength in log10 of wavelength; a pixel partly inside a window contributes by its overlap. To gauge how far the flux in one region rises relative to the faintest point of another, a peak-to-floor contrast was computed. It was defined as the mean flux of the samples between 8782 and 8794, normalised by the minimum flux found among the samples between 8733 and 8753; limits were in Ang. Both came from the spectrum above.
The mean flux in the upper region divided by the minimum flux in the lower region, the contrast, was 1.01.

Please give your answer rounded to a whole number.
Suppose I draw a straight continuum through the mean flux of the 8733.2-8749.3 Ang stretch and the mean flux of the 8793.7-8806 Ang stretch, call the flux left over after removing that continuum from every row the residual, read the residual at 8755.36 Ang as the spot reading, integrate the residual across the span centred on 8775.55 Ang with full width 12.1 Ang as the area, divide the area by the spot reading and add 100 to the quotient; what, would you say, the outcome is 94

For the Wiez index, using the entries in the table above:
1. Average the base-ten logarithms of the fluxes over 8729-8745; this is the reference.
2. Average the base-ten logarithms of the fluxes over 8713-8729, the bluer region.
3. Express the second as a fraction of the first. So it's 1.00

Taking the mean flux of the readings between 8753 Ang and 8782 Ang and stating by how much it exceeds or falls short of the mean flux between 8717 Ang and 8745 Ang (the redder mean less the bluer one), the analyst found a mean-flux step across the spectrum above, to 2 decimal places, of -0.32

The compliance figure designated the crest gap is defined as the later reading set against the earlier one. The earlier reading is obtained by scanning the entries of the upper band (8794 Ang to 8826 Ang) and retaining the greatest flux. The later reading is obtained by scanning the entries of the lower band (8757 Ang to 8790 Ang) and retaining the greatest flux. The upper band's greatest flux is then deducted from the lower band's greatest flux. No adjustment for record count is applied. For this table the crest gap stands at -0.60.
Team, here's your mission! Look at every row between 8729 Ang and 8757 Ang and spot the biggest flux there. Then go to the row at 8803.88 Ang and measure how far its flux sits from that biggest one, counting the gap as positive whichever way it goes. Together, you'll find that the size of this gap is 0.5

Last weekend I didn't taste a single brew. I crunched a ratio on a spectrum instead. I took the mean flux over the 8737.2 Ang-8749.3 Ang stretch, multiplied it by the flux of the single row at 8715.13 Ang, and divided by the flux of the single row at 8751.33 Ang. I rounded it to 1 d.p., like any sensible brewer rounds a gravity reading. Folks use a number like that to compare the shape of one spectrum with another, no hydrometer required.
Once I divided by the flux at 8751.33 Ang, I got 12.7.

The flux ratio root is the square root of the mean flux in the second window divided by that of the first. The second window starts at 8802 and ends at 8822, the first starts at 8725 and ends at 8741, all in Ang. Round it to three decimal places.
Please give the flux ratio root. 0.980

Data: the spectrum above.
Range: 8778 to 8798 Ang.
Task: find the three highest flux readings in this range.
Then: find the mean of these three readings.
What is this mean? 12.5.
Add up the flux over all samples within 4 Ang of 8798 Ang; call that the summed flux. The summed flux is 24.4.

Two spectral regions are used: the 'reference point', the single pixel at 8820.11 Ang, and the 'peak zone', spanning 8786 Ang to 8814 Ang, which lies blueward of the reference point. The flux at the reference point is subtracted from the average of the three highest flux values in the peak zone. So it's 0.12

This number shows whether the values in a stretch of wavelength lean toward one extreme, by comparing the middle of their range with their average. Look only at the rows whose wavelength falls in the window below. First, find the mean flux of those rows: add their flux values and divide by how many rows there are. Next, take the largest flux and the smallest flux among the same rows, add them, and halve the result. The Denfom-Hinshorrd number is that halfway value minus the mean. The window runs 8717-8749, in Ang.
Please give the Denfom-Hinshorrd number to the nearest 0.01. 0.01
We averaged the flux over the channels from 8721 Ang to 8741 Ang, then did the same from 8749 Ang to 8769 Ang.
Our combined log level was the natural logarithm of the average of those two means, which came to 2.51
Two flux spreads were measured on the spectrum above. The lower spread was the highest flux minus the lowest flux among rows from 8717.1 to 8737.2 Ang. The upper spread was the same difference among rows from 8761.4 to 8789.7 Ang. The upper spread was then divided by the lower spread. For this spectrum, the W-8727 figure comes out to 4.9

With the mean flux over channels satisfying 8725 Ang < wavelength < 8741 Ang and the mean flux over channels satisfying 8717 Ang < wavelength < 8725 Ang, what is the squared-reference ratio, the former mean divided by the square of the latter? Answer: 0.0793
